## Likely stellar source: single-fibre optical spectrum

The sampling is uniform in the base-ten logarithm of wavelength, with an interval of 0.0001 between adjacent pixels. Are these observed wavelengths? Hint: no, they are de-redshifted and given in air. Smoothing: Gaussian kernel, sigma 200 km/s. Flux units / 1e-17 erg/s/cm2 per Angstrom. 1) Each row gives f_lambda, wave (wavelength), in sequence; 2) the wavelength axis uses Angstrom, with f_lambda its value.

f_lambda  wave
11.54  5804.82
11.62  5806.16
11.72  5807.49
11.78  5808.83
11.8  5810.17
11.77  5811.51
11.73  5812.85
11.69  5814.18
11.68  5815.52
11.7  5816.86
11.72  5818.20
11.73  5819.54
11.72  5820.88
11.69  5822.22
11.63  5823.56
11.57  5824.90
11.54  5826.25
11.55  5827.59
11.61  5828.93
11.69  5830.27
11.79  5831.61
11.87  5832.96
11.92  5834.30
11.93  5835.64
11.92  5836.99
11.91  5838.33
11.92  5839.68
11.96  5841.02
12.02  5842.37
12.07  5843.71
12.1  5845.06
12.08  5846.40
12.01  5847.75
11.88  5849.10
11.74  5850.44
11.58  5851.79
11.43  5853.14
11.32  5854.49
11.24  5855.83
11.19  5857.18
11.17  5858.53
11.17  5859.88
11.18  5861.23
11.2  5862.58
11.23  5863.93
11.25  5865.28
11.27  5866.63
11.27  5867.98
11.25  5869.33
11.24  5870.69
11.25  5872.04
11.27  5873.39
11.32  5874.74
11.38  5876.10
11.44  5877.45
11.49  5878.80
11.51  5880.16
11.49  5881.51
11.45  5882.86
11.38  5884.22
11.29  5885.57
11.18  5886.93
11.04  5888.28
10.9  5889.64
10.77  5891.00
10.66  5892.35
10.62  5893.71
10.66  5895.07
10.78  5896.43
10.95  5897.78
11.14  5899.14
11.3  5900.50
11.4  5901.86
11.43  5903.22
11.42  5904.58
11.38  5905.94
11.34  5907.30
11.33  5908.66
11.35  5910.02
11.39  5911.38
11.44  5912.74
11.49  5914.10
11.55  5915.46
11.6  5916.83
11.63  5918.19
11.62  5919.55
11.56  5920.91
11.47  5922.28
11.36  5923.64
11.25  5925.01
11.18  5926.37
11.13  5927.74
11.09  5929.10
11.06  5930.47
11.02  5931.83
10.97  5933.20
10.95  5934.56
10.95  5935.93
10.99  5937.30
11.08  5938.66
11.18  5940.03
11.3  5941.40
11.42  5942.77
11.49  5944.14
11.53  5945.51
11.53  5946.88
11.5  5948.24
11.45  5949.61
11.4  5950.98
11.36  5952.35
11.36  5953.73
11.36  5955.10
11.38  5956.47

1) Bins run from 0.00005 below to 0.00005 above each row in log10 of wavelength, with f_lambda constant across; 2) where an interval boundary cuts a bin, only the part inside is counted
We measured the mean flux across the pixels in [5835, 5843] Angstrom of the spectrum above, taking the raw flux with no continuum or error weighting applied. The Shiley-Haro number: 11.9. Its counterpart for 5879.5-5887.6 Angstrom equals 11.4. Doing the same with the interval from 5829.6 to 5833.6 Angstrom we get 11.8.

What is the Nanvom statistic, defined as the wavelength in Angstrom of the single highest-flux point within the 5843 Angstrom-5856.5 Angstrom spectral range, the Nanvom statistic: 5845.06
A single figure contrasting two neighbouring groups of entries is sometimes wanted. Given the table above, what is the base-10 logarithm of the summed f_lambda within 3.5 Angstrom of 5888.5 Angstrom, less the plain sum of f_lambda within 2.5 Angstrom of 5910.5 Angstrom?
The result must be -43.8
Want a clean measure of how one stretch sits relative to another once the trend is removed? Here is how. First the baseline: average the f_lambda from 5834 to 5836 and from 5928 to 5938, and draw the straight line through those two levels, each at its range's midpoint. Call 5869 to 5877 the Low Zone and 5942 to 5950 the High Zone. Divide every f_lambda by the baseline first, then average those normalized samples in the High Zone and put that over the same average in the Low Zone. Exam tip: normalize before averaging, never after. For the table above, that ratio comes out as 1.08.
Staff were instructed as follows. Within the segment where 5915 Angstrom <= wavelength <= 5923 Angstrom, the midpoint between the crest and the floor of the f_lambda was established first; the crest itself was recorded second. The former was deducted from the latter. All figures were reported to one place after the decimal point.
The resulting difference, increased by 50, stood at 50.1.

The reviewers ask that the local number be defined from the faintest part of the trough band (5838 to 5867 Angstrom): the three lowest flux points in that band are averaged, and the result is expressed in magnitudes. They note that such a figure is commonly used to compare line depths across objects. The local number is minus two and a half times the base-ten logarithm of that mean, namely -2.62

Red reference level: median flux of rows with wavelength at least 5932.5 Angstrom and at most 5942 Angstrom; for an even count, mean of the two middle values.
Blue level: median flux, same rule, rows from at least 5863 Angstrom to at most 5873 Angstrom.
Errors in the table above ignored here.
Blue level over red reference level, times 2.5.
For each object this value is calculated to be 2.56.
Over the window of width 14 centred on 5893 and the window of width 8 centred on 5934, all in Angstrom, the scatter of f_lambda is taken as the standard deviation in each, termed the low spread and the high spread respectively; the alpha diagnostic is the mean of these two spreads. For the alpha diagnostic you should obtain 0.12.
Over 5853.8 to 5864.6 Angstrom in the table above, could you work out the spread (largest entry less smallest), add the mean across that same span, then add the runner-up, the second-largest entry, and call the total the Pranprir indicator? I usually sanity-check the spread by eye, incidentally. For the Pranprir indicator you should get 22.6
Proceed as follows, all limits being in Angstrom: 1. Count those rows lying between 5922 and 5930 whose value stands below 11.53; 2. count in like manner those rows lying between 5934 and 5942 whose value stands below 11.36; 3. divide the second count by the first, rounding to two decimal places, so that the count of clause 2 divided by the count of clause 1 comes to 1.00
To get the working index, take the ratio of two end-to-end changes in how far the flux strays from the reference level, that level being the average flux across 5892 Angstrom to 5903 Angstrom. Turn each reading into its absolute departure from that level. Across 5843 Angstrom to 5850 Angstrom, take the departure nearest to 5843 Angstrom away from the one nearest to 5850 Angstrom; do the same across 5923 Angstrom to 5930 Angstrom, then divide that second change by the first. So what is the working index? 1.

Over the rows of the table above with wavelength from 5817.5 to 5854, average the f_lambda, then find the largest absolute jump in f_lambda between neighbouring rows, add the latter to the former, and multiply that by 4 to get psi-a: 47.8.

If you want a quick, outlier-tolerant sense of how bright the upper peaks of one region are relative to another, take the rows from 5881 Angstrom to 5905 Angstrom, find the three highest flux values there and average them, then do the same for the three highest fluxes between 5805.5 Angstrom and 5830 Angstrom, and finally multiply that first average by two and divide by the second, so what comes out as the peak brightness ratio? 1.94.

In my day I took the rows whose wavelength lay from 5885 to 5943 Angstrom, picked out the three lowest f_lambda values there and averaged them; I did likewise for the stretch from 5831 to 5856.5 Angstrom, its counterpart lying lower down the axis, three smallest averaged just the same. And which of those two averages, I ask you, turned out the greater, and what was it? 11.33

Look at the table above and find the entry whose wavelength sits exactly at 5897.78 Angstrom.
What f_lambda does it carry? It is 10.95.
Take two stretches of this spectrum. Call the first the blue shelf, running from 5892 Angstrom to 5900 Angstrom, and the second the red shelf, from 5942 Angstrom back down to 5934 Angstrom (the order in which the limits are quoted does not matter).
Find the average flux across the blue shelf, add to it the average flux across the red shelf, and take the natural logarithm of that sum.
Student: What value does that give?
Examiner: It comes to 3.09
